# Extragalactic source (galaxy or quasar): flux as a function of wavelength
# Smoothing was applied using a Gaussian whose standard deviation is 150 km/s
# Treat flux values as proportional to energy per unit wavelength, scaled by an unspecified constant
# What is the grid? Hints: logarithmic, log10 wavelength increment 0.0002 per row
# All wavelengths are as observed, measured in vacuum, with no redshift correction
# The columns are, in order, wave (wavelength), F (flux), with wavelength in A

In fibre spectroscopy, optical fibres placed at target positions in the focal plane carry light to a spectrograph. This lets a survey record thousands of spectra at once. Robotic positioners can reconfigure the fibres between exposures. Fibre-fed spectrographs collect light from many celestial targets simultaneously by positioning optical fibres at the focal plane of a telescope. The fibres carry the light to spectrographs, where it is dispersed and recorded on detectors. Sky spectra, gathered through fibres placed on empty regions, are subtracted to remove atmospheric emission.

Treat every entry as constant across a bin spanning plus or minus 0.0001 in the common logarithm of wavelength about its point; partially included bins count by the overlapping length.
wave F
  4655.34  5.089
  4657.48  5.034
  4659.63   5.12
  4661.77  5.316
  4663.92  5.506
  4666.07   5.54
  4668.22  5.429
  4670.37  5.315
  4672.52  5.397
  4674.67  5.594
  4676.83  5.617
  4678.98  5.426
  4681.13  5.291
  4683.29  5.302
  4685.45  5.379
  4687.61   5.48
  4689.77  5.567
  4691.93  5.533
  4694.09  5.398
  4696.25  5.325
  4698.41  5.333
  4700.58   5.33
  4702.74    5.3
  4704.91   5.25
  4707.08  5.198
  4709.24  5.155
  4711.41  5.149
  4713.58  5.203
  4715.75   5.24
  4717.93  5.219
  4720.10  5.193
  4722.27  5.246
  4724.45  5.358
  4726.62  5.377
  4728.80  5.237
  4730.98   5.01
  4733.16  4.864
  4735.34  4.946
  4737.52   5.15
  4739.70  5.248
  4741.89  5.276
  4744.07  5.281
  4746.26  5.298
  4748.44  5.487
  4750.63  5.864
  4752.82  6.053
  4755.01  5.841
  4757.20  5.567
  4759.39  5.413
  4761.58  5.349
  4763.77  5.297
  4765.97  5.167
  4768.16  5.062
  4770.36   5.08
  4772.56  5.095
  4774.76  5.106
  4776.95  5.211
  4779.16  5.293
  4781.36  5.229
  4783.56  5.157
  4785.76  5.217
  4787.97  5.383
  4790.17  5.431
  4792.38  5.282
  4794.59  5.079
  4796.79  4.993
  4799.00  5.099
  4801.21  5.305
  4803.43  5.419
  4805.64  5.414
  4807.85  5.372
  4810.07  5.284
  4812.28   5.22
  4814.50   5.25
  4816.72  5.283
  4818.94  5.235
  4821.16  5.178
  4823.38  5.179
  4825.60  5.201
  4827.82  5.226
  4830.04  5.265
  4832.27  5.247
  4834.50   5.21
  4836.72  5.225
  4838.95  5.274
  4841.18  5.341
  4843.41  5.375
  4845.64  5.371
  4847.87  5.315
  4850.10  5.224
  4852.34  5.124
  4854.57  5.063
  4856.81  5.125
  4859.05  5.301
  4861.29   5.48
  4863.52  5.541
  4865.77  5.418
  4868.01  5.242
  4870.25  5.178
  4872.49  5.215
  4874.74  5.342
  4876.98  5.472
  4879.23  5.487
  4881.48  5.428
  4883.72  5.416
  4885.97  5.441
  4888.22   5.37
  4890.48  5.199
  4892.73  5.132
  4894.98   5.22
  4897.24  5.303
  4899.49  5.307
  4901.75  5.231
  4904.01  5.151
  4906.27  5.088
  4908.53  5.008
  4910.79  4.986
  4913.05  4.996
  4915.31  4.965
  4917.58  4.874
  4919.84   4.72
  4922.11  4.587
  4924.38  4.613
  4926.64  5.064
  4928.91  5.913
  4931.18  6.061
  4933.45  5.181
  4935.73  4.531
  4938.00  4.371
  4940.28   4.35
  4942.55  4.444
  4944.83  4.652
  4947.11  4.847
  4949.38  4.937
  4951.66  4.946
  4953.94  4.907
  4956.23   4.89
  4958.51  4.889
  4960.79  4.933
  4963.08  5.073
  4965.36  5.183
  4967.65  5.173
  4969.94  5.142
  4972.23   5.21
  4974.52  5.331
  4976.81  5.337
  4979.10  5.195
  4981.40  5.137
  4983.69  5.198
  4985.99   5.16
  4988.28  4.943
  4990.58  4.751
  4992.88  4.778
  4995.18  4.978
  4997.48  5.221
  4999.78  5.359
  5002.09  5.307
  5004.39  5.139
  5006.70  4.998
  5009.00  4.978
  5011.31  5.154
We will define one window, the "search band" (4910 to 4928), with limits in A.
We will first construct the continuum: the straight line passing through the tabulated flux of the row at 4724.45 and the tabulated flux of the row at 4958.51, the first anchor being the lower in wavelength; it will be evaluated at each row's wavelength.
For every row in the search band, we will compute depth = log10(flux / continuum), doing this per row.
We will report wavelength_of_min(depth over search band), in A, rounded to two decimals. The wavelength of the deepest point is 4922.11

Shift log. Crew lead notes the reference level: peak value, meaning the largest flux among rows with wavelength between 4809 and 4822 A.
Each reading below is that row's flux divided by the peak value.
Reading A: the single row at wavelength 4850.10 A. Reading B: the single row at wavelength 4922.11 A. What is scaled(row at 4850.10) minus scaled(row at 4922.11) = 0.12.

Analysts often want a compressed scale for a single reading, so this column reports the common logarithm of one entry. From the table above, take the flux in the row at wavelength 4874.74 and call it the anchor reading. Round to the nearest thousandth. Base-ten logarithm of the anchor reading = 0.728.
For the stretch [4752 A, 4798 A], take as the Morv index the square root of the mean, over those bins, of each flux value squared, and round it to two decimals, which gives 5.31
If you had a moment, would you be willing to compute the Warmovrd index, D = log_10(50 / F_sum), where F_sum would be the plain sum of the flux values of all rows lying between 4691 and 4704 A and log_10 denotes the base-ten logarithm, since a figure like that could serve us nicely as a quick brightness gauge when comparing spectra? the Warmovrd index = 0.191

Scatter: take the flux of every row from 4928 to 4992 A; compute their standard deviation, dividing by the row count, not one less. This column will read 0.38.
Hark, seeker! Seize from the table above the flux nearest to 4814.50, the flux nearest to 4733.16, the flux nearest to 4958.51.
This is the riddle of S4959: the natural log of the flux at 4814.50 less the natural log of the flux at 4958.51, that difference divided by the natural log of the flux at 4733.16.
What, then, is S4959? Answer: 0.0450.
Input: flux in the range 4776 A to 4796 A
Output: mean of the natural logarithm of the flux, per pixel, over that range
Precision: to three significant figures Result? 1.66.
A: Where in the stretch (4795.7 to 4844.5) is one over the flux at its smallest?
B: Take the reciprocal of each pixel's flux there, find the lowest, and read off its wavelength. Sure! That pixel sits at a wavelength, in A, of 4803.43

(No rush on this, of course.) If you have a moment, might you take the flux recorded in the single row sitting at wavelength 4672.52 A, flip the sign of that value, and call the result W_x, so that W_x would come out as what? -5.40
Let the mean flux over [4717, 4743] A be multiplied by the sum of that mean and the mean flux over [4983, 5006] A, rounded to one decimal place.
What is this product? 53.1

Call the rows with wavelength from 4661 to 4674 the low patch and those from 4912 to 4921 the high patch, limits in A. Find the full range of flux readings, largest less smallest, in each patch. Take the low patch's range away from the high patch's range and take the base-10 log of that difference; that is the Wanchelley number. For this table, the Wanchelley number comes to -1.3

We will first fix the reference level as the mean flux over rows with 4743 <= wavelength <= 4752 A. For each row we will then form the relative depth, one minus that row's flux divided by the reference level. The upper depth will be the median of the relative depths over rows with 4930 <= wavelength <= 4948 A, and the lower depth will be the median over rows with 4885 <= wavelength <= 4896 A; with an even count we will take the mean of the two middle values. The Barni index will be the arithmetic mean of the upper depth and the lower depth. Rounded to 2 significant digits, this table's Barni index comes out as 0.11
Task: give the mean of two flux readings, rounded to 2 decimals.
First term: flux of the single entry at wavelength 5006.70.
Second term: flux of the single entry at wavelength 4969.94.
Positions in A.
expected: 5.07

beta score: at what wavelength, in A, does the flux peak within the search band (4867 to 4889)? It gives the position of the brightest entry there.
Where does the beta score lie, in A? 4879.23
